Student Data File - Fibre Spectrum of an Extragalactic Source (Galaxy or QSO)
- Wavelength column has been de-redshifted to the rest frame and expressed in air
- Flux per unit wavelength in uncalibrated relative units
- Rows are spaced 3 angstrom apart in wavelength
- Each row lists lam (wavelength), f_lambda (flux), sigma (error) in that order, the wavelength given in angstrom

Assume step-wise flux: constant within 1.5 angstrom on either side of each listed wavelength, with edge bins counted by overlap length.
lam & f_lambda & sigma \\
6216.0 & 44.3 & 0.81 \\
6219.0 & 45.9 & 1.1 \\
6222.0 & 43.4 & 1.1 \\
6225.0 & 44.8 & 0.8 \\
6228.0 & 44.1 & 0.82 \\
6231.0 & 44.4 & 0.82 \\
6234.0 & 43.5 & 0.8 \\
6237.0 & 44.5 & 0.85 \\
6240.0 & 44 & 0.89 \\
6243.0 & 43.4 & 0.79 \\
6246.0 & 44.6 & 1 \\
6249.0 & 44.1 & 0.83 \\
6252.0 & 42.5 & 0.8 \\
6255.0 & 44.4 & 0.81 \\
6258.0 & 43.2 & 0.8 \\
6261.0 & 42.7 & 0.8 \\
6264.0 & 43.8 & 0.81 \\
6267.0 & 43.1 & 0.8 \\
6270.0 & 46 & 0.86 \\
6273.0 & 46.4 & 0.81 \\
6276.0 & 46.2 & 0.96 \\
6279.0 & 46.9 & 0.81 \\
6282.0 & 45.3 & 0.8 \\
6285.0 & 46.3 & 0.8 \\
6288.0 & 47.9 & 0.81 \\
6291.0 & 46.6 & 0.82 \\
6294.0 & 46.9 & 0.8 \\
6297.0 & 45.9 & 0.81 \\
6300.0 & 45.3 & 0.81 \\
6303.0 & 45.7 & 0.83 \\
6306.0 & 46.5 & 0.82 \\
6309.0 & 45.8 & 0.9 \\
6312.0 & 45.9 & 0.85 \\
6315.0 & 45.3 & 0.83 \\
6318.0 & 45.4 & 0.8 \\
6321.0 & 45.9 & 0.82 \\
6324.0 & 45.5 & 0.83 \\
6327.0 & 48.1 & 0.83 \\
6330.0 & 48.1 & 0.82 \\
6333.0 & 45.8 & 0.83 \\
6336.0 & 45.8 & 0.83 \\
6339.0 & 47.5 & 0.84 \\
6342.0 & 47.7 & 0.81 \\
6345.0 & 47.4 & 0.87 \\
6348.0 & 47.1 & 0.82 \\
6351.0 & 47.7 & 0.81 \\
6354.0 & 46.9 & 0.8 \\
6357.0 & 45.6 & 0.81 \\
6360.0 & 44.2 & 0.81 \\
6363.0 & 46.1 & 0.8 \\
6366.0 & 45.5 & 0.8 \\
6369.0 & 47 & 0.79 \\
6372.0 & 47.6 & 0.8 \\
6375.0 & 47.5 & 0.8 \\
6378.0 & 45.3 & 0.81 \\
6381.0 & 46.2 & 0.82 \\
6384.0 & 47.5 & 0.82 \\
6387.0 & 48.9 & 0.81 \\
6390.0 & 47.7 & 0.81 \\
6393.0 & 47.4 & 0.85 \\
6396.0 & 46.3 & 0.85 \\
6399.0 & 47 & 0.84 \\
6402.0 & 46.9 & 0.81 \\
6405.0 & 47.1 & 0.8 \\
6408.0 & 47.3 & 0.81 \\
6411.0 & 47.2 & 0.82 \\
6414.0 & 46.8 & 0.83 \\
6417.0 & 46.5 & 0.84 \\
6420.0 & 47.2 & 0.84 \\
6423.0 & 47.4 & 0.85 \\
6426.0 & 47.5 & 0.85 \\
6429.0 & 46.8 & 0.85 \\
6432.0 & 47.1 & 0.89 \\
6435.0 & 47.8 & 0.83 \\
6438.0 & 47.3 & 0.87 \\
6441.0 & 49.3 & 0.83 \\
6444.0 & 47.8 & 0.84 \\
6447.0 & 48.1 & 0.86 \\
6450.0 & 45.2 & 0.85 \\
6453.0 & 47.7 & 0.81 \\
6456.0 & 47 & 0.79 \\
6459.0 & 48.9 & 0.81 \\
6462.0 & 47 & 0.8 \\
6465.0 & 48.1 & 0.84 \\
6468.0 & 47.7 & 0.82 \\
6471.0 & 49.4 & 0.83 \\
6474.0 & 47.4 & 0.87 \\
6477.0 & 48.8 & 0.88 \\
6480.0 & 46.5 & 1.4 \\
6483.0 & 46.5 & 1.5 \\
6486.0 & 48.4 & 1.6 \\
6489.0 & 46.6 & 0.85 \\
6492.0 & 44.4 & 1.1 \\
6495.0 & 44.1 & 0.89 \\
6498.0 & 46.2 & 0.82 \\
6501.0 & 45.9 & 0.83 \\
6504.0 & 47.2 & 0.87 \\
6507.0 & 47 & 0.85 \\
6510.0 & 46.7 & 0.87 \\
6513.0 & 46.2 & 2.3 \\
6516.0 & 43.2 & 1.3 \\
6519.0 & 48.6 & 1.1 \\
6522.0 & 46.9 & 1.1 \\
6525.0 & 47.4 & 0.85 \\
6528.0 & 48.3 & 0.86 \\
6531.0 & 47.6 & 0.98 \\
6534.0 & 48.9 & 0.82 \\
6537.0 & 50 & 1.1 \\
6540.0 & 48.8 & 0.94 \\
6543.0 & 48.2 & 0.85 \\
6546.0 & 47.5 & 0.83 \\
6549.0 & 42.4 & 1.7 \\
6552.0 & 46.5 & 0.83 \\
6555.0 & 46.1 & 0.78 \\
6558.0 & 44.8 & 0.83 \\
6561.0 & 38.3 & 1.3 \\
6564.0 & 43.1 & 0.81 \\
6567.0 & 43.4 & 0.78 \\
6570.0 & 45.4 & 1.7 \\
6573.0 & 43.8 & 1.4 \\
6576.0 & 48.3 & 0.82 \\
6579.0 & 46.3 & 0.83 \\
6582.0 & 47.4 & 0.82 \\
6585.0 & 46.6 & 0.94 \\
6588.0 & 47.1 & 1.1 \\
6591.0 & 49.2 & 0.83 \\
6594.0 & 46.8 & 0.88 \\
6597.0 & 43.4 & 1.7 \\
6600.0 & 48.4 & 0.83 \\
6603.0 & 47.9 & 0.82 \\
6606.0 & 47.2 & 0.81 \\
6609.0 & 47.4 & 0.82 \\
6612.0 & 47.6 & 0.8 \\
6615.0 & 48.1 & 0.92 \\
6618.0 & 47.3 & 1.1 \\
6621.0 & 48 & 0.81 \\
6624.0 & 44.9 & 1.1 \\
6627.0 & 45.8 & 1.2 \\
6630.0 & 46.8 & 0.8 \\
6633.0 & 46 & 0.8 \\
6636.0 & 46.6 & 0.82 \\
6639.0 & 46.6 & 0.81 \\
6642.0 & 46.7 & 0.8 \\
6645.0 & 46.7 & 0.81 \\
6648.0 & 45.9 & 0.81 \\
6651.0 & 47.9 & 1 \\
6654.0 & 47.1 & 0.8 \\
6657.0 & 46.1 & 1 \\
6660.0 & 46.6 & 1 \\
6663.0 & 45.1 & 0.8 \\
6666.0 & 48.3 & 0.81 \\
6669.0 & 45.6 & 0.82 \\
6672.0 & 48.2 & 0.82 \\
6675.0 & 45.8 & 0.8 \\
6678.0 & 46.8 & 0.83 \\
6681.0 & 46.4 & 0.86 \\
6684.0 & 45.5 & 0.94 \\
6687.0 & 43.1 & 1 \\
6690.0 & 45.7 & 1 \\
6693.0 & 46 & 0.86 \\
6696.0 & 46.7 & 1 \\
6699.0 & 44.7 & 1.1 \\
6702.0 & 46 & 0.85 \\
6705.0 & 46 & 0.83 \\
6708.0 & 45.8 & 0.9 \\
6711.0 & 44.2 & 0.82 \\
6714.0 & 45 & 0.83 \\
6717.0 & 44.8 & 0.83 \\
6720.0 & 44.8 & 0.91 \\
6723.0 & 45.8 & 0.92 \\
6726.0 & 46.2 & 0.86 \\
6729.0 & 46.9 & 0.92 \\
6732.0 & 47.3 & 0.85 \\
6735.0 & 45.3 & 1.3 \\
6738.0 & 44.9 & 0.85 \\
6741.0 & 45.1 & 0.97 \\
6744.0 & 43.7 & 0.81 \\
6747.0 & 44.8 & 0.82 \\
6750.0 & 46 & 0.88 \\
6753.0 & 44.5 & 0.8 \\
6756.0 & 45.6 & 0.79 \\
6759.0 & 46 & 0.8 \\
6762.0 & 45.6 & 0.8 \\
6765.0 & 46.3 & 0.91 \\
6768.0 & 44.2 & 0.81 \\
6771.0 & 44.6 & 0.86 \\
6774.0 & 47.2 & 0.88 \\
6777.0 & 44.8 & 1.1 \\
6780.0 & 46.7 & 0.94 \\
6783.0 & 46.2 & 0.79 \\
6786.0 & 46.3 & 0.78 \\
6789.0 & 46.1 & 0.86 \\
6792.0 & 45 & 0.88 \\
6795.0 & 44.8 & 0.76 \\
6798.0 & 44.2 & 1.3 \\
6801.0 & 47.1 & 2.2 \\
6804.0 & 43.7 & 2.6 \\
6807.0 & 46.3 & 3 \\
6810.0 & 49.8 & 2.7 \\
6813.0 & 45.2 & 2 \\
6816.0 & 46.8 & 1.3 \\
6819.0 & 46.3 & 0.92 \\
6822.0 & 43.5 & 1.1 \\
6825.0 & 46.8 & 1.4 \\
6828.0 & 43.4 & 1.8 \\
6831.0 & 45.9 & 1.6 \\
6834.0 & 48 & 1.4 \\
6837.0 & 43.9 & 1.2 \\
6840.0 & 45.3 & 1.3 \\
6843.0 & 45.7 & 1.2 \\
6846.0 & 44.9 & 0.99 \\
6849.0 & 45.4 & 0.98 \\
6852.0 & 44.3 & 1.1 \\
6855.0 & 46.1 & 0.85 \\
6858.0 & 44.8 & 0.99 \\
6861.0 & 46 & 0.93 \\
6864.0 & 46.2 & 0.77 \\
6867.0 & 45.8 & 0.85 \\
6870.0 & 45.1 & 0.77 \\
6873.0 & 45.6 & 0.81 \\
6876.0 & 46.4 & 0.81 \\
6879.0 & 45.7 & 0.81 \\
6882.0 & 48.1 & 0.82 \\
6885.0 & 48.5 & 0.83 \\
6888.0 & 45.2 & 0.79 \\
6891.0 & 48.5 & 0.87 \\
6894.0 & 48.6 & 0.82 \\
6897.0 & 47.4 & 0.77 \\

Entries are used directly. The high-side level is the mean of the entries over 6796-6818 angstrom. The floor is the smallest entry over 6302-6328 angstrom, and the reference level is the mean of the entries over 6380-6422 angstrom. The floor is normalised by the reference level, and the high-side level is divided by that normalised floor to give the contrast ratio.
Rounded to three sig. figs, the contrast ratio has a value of 48.0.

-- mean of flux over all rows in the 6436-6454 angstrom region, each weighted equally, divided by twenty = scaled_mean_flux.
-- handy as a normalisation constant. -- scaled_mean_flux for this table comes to 2.38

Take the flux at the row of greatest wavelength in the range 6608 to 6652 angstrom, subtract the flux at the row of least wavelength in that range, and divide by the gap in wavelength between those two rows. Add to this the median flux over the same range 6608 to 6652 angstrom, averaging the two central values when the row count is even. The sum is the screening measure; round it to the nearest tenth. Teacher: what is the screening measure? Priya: 46.7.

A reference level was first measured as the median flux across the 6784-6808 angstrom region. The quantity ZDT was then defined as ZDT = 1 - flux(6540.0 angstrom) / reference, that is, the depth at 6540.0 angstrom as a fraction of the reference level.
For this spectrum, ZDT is -0.07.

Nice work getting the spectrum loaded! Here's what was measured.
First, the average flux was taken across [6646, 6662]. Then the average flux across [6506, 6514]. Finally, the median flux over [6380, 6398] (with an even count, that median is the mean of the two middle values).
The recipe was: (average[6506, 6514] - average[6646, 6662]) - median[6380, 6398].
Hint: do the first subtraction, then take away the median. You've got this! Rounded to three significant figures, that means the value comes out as -47.5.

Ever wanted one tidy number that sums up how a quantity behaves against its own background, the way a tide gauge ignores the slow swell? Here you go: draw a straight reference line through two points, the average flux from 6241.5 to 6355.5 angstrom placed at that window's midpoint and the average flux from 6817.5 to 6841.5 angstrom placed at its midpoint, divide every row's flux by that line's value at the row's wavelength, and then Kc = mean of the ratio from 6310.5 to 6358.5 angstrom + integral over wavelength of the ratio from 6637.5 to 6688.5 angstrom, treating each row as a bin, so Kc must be 53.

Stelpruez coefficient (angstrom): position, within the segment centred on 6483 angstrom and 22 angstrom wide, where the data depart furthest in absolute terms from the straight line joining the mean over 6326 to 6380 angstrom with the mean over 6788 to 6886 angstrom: 6477.0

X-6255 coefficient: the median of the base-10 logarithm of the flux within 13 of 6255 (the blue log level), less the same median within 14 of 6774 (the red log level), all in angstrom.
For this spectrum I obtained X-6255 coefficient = -0.027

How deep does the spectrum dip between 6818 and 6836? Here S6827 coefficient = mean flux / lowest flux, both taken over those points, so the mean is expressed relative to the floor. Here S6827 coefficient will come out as 1.05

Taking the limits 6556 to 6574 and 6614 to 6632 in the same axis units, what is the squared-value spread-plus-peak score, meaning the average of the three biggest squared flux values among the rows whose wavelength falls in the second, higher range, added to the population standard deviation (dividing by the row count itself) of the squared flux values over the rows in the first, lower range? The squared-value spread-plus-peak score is 2477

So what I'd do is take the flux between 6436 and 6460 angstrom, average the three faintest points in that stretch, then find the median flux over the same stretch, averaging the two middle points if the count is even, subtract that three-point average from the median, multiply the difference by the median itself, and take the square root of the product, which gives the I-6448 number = 7.7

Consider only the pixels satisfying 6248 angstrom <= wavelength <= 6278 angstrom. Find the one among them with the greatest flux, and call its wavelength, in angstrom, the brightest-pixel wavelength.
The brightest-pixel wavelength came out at 6273.0 angstrom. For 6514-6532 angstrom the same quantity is 6519.0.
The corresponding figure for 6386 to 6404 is 6387.0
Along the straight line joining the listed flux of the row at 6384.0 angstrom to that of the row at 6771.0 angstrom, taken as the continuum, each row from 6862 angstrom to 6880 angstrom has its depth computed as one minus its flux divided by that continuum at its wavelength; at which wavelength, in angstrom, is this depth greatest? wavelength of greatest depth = 6870.0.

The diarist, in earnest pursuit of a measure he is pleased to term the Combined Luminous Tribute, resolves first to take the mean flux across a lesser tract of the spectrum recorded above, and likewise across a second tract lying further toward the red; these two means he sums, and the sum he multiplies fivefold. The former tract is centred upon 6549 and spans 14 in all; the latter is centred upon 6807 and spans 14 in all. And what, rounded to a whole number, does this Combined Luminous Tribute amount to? 463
